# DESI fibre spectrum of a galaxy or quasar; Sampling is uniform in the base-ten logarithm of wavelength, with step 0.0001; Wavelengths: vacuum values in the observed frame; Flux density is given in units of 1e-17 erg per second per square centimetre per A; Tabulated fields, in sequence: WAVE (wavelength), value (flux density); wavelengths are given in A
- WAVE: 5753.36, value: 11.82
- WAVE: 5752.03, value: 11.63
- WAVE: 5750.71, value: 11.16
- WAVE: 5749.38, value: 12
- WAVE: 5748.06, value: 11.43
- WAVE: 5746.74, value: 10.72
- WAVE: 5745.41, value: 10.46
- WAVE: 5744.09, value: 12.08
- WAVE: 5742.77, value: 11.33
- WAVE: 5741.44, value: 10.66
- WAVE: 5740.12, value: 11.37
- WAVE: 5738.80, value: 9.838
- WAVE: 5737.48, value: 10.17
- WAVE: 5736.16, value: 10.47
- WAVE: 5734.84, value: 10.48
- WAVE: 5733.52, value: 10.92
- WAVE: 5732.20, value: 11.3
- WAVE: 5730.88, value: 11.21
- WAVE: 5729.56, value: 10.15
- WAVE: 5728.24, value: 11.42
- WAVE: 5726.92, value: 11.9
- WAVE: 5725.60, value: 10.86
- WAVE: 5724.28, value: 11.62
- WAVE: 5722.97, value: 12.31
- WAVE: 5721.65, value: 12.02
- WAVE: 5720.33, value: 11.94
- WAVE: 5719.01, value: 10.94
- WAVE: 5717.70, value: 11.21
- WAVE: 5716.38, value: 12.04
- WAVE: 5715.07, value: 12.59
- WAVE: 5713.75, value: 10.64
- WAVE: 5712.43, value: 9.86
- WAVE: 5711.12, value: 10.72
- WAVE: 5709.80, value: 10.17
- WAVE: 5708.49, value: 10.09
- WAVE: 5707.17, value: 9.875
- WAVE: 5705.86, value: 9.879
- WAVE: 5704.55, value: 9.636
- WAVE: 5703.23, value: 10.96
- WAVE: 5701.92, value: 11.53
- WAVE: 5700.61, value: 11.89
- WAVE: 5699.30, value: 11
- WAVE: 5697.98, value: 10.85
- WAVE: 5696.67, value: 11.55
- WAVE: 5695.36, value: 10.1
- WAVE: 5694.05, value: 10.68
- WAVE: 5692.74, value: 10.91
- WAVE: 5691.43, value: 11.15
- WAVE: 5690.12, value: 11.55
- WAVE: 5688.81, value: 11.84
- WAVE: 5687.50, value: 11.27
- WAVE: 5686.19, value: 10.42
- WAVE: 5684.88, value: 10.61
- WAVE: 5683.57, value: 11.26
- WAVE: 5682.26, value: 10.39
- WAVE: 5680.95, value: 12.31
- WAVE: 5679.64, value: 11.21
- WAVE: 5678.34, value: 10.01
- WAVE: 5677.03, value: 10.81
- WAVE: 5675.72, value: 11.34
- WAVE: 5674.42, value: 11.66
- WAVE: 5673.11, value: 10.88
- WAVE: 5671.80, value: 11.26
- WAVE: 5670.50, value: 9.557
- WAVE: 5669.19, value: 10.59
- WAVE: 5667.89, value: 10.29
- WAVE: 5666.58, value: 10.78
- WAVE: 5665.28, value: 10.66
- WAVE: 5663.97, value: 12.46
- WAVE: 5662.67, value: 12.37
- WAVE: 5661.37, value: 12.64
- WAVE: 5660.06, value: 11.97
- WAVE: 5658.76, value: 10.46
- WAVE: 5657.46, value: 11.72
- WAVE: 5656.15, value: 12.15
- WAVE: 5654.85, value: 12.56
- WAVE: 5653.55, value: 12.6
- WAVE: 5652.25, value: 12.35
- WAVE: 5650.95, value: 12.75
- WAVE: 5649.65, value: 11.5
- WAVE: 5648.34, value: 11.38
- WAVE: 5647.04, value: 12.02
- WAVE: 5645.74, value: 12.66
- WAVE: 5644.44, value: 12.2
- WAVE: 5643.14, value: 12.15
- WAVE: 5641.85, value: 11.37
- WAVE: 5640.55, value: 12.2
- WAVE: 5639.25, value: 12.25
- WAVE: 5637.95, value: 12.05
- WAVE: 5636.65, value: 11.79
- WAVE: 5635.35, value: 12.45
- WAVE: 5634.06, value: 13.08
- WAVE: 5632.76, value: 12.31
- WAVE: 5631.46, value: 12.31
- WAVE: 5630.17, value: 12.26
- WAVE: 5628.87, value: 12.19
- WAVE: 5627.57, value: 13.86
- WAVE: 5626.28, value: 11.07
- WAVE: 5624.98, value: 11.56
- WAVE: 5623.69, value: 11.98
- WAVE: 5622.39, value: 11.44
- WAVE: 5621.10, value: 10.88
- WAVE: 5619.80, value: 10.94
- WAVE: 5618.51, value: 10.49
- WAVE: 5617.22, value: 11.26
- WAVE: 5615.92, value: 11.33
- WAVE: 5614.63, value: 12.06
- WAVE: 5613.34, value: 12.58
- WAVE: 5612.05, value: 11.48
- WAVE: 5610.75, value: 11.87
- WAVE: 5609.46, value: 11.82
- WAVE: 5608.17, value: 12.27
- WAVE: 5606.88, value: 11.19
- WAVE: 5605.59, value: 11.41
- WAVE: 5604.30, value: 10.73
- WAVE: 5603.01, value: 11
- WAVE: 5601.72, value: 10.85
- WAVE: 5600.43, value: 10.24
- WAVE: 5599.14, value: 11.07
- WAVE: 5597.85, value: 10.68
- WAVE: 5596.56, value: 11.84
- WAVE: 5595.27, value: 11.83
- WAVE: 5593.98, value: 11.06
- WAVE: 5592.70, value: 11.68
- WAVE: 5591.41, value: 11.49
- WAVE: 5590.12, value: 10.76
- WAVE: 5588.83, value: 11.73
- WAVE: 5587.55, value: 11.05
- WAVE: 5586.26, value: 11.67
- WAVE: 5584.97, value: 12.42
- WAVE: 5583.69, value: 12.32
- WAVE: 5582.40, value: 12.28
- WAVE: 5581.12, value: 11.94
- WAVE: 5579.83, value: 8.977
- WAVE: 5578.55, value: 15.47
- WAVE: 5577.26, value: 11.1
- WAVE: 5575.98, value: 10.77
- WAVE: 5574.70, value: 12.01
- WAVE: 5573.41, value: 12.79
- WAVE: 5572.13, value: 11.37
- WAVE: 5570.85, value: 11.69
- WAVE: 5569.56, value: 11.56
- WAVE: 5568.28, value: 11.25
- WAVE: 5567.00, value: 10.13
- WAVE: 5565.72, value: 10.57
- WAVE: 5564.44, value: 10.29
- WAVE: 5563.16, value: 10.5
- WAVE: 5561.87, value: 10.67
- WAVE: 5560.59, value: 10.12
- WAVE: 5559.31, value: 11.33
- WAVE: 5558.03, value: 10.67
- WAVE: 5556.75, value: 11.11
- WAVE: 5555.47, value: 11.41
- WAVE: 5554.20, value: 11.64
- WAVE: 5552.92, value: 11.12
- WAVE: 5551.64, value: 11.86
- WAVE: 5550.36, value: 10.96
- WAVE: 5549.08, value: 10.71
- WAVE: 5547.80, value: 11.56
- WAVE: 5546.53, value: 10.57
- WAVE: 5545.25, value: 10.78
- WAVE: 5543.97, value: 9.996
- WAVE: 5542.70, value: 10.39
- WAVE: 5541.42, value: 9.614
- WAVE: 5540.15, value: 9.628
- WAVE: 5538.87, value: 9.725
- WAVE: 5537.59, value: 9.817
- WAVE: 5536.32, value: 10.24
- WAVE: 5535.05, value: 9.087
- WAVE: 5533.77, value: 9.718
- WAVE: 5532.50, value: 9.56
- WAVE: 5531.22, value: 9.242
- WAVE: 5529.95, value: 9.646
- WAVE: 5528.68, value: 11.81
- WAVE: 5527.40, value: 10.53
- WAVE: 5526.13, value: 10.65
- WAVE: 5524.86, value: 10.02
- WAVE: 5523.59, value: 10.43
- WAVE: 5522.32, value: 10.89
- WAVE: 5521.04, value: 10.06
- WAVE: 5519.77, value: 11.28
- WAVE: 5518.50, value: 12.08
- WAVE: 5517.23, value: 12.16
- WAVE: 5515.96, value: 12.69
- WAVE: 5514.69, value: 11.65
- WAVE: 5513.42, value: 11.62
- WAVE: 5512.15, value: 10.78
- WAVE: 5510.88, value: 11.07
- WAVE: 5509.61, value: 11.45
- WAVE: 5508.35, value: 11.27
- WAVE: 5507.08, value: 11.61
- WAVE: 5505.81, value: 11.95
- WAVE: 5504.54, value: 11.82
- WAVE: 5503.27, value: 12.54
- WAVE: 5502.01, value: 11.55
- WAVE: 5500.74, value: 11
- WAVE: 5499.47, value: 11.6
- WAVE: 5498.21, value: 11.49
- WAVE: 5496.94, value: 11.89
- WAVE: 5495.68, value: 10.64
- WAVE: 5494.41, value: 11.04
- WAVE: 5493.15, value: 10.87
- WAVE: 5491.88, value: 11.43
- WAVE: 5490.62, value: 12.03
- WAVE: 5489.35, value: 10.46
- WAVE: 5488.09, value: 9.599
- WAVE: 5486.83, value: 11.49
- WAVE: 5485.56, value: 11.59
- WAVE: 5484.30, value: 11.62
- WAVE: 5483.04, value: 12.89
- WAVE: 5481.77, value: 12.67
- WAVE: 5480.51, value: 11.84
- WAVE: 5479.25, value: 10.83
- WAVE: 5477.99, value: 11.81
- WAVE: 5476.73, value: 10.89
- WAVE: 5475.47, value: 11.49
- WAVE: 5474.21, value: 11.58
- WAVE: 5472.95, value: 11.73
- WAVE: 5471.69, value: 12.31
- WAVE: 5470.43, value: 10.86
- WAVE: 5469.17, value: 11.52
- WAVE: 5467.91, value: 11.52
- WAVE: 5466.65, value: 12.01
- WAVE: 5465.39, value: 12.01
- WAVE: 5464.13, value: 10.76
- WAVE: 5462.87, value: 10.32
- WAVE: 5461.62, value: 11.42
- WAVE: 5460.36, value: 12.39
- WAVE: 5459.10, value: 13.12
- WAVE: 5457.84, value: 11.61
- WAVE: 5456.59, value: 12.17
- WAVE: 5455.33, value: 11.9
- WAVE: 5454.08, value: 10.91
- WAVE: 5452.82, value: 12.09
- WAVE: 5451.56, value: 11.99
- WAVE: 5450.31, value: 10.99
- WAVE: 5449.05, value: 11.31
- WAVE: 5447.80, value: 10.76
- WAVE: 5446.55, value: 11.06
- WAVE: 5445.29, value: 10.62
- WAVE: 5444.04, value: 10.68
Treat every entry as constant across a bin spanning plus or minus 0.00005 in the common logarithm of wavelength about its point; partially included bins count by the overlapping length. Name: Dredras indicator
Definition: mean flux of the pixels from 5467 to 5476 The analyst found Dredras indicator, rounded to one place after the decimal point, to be 11.6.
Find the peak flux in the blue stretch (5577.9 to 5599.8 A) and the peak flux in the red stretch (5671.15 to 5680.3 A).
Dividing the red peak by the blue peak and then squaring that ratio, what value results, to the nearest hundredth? 0.57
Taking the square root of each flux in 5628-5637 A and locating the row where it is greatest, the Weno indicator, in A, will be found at 5634.06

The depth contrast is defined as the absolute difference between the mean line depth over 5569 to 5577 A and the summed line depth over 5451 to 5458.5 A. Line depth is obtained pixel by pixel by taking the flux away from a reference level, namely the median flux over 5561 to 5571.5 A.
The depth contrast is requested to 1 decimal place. 5.9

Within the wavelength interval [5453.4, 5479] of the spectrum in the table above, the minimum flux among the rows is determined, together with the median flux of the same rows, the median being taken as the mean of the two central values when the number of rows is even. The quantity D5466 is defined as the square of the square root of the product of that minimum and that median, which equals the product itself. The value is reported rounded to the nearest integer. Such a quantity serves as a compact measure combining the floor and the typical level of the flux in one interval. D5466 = 120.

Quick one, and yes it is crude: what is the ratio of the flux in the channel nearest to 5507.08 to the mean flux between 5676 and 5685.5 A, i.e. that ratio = 1.06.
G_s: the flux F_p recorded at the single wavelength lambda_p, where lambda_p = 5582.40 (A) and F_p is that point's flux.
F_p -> 12.28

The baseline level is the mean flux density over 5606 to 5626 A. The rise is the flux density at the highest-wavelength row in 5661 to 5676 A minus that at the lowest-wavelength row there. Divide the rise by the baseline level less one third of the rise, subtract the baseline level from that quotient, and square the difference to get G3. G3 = 136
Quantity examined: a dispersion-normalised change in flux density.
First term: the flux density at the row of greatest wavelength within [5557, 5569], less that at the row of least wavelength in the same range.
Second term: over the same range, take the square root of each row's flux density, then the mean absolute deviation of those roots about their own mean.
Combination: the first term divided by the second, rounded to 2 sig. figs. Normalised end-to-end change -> 12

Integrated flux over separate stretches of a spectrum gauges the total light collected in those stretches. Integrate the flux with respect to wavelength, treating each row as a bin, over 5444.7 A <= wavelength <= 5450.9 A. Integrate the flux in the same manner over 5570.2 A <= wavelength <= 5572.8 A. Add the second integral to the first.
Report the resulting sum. 98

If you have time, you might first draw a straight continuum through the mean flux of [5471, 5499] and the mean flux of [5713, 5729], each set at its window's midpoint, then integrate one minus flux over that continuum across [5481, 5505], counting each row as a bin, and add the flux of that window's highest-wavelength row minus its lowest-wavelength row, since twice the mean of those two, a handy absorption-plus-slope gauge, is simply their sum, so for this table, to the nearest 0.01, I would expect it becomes -0.88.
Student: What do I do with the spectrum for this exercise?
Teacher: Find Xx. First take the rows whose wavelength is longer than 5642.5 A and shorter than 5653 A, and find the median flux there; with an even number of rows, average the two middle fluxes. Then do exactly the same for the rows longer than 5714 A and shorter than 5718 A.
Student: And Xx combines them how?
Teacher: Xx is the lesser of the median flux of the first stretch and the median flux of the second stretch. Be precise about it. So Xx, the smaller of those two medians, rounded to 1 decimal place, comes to 12.0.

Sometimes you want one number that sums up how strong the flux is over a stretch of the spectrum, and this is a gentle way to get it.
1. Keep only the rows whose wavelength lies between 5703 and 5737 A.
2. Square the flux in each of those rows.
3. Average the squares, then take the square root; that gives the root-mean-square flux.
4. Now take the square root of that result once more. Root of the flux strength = 3.32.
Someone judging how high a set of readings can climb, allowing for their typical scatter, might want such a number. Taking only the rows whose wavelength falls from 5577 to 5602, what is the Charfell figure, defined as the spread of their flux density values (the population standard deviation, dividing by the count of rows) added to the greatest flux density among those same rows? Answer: 16.7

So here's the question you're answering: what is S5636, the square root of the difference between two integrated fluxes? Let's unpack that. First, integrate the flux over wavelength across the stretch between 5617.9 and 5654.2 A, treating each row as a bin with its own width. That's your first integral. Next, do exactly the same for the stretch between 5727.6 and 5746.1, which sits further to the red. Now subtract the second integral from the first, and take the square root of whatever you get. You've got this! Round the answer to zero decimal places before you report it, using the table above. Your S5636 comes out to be 15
